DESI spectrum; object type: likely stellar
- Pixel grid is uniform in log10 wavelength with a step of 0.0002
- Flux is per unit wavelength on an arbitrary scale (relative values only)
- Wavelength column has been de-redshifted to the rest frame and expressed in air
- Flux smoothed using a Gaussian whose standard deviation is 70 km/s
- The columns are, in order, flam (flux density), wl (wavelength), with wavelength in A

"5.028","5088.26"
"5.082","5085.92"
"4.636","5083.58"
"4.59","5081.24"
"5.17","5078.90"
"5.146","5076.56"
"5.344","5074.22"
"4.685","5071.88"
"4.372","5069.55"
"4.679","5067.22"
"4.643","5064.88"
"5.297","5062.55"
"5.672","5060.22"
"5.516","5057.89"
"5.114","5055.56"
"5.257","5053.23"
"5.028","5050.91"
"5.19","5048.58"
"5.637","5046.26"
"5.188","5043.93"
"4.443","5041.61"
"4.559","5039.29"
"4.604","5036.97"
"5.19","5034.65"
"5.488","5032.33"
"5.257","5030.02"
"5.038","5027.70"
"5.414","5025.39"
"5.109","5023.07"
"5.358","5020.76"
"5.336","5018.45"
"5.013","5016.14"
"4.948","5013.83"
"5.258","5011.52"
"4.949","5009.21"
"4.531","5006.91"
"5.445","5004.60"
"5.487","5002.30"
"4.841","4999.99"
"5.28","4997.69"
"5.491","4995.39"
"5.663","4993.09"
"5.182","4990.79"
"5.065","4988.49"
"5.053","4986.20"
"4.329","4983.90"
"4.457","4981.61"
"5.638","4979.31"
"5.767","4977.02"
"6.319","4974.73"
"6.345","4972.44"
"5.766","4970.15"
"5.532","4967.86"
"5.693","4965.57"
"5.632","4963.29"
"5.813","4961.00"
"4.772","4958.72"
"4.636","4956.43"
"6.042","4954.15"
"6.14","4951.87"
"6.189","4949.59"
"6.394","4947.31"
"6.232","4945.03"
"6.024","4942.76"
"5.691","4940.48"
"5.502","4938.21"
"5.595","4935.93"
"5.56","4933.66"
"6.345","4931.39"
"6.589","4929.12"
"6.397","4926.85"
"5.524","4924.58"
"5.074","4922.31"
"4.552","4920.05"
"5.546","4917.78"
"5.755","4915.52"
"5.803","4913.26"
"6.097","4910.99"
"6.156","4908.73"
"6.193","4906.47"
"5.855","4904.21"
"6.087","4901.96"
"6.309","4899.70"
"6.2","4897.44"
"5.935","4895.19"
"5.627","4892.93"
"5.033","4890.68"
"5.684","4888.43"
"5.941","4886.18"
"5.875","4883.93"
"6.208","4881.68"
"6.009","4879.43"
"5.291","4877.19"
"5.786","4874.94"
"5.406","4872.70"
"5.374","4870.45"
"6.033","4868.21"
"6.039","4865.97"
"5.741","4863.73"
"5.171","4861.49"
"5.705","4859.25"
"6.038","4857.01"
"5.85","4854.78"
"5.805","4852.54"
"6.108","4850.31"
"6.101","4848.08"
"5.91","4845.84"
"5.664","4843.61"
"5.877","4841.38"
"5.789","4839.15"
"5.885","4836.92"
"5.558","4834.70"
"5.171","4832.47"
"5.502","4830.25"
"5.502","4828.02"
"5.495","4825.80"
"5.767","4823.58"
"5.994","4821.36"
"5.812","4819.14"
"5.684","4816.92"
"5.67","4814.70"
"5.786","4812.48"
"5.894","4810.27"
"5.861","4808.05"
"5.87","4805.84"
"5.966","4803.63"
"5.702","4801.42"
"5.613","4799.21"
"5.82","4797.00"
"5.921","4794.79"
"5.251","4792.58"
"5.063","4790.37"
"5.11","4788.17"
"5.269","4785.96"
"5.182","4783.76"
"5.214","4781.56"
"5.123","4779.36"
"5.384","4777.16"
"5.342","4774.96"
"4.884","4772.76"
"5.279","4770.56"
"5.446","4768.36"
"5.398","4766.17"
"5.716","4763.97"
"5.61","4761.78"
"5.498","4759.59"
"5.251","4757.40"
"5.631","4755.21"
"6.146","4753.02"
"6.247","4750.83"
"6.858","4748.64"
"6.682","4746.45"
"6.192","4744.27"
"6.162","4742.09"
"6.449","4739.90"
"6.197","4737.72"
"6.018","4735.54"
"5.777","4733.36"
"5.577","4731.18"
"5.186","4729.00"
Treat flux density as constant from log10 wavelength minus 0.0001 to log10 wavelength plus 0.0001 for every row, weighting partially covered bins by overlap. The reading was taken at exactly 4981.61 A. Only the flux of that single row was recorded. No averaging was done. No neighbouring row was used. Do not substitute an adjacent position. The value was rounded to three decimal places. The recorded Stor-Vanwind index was 4.457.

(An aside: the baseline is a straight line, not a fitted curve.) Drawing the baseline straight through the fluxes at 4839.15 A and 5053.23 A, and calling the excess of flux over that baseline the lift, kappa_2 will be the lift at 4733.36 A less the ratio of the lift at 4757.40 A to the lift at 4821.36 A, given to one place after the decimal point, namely 4.3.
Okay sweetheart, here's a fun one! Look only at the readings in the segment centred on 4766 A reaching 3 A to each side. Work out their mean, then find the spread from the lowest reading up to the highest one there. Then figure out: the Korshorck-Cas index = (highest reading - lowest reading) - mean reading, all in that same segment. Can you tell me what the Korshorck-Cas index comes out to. -5.20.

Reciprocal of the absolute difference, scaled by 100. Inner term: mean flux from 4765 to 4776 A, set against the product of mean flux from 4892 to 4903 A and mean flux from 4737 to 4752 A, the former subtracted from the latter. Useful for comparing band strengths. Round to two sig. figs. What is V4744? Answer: 3.0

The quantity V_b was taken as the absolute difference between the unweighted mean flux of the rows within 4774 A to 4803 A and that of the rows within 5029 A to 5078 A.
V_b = 0.3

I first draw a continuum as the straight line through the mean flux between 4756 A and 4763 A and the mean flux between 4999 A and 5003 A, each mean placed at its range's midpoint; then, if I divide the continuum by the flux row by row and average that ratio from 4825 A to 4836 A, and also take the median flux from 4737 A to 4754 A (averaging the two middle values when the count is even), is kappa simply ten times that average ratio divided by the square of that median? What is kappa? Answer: 0.255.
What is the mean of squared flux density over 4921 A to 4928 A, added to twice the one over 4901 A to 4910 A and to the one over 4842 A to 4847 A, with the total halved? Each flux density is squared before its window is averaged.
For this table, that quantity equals 69.8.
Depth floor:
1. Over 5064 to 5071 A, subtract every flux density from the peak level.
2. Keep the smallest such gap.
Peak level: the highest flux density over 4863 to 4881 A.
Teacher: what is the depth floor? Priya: 1.4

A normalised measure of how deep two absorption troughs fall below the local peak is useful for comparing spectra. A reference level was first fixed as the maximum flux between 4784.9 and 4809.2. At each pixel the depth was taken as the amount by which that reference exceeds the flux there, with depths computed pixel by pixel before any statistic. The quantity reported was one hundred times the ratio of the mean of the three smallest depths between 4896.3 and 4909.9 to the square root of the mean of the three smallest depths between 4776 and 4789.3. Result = -33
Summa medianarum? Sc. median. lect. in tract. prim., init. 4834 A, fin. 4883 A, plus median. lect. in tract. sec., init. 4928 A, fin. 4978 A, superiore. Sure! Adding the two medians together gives 11.6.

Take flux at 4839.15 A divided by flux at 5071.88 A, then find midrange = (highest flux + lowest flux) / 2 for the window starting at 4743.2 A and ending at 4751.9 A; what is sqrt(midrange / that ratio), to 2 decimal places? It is 2.30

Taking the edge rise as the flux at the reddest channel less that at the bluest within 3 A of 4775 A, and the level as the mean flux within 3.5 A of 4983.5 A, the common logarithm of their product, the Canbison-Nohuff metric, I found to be 0.4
